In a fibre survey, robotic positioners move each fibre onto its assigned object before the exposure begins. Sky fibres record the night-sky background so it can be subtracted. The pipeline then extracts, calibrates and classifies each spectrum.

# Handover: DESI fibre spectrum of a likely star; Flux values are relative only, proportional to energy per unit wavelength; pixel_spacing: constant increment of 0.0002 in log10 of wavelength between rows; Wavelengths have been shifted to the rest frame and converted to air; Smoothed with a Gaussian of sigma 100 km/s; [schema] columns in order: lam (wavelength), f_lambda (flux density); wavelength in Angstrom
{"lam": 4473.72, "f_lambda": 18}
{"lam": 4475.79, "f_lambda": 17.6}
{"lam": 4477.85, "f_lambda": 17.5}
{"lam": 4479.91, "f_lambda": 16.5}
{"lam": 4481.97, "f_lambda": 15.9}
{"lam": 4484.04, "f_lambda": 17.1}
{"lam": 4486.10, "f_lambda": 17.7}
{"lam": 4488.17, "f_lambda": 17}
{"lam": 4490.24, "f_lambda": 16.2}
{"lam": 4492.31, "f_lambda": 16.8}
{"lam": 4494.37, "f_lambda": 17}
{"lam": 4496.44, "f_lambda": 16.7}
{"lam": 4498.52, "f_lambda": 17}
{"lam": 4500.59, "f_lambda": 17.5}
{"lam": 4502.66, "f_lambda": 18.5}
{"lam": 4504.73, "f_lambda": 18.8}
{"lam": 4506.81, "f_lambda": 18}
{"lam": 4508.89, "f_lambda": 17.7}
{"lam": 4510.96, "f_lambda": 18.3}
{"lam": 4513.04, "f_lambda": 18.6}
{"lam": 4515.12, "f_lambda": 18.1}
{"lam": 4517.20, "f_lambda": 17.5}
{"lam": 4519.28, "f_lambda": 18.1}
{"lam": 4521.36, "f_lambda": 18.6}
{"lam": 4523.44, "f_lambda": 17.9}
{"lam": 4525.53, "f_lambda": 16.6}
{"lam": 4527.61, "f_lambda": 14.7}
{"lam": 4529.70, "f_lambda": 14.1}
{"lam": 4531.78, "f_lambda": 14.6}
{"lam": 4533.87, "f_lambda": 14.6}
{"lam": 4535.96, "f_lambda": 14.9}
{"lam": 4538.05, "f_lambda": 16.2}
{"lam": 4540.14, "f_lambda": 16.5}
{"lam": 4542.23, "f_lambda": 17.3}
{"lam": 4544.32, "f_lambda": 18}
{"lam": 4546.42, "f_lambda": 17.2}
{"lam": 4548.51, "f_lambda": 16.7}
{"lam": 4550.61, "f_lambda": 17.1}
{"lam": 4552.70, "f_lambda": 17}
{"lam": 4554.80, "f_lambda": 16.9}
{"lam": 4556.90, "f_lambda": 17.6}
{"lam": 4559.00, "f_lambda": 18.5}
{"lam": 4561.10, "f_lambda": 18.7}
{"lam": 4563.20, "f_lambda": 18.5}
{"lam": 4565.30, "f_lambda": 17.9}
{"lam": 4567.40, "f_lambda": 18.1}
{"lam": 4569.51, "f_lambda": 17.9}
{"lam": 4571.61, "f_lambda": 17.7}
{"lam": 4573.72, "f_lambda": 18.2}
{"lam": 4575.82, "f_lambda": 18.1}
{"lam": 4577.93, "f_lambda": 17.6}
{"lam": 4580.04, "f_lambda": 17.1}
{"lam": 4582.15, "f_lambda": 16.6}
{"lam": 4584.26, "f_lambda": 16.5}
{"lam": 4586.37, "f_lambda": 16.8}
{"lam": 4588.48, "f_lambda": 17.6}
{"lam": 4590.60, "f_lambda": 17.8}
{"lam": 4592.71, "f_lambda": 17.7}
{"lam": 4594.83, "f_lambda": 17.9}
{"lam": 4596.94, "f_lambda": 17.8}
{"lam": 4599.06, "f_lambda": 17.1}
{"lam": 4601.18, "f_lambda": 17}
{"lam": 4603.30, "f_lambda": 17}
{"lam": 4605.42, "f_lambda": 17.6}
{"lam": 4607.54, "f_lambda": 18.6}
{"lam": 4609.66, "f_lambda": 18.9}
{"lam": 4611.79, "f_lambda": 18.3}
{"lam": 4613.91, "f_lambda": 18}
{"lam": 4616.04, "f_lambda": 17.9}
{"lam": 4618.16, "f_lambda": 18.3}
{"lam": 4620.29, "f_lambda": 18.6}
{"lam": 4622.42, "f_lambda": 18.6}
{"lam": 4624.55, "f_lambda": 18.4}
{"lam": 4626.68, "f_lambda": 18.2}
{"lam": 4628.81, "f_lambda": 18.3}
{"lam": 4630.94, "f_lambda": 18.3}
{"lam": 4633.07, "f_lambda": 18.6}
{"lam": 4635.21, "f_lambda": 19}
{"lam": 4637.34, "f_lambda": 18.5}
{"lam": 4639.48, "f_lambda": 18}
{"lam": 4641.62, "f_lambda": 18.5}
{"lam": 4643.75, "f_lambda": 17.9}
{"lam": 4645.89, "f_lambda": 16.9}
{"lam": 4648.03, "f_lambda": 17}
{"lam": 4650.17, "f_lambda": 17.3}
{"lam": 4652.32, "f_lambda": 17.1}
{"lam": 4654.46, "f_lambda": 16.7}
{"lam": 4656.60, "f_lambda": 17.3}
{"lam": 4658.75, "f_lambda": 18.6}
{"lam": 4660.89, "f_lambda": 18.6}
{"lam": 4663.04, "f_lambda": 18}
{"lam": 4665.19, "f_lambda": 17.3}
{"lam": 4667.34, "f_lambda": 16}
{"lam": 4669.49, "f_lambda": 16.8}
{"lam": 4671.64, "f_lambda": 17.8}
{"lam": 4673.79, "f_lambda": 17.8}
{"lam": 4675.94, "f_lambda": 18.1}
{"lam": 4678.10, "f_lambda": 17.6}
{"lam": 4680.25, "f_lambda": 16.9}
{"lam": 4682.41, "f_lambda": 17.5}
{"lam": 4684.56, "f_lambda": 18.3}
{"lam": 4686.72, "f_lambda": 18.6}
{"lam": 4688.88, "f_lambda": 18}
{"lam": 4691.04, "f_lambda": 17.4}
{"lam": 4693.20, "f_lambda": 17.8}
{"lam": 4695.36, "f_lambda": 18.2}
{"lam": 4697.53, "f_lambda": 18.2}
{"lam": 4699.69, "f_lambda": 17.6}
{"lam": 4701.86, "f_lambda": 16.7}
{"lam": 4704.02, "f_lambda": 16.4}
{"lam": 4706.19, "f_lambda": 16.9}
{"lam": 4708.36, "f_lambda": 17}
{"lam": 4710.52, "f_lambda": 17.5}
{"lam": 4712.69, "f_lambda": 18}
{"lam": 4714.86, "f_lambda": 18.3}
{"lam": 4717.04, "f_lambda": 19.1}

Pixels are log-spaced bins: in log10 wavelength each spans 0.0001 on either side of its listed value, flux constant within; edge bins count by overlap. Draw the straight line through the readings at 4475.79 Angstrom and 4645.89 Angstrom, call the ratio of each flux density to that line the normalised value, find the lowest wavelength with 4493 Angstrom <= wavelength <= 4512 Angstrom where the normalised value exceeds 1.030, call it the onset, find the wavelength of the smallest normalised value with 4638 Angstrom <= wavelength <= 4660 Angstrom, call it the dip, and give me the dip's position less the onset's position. 151.8 Angstrom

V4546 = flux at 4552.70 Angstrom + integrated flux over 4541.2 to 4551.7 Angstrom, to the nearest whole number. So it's 198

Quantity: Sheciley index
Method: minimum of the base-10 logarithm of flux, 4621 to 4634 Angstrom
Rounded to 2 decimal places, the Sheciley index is 1.26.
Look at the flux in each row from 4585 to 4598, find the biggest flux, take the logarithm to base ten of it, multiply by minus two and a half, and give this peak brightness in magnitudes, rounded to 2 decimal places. -3.13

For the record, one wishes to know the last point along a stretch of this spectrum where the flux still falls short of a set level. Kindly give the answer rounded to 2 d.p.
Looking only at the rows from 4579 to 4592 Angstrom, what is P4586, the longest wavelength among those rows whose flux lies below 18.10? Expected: 4590.60 Angstrom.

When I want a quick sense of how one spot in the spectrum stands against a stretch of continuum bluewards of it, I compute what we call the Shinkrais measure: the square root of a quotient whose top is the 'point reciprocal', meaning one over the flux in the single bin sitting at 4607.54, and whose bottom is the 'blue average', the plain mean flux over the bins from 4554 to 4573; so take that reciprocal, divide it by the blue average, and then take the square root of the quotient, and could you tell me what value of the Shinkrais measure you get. 0.0547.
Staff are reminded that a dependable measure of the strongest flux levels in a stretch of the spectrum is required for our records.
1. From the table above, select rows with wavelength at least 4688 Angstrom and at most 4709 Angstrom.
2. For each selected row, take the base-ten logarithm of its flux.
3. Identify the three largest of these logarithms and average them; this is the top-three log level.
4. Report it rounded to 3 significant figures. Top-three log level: 1.26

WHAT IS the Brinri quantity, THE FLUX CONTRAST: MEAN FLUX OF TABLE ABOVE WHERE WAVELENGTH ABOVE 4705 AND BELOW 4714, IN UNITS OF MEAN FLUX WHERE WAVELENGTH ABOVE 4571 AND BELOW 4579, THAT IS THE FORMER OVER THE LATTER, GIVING 0.97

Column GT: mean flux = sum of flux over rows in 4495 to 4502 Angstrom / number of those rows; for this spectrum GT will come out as 17.1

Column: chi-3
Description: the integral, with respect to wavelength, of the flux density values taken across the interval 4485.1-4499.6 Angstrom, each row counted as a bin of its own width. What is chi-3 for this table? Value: 245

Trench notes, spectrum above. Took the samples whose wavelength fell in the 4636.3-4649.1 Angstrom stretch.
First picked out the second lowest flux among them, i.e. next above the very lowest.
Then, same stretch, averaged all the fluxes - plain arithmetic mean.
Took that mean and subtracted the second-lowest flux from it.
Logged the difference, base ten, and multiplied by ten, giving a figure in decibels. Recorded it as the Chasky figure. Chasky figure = -1.0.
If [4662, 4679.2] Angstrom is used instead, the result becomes -2.0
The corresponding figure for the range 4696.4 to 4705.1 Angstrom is -2.8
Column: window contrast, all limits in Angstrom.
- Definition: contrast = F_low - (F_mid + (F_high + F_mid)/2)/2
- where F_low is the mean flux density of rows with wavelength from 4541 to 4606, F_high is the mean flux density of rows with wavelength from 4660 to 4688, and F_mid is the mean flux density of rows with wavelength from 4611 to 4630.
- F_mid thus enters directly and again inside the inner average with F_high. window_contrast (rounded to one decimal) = -0.6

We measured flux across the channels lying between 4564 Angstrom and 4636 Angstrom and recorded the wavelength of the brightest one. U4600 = 4635.21 Angstrom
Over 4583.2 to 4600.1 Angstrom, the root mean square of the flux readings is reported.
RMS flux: 17.4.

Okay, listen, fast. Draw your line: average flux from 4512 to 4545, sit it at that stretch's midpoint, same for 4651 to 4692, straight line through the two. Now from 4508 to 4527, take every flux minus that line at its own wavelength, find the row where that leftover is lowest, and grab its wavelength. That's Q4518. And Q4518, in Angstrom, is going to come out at 4525.53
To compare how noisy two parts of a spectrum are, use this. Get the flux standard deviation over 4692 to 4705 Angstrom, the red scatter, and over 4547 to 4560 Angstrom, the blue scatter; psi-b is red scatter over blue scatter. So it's 1.16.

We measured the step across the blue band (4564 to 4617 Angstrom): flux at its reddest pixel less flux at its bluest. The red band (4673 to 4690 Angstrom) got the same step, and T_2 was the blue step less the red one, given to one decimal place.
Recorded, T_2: -0.2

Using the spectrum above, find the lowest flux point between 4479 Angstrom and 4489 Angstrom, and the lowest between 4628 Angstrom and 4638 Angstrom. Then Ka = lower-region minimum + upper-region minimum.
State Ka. 34.2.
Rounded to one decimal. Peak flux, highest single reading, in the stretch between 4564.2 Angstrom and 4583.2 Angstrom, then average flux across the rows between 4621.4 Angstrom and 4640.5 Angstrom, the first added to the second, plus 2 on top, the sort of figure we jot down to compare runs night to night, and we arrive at 38.6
